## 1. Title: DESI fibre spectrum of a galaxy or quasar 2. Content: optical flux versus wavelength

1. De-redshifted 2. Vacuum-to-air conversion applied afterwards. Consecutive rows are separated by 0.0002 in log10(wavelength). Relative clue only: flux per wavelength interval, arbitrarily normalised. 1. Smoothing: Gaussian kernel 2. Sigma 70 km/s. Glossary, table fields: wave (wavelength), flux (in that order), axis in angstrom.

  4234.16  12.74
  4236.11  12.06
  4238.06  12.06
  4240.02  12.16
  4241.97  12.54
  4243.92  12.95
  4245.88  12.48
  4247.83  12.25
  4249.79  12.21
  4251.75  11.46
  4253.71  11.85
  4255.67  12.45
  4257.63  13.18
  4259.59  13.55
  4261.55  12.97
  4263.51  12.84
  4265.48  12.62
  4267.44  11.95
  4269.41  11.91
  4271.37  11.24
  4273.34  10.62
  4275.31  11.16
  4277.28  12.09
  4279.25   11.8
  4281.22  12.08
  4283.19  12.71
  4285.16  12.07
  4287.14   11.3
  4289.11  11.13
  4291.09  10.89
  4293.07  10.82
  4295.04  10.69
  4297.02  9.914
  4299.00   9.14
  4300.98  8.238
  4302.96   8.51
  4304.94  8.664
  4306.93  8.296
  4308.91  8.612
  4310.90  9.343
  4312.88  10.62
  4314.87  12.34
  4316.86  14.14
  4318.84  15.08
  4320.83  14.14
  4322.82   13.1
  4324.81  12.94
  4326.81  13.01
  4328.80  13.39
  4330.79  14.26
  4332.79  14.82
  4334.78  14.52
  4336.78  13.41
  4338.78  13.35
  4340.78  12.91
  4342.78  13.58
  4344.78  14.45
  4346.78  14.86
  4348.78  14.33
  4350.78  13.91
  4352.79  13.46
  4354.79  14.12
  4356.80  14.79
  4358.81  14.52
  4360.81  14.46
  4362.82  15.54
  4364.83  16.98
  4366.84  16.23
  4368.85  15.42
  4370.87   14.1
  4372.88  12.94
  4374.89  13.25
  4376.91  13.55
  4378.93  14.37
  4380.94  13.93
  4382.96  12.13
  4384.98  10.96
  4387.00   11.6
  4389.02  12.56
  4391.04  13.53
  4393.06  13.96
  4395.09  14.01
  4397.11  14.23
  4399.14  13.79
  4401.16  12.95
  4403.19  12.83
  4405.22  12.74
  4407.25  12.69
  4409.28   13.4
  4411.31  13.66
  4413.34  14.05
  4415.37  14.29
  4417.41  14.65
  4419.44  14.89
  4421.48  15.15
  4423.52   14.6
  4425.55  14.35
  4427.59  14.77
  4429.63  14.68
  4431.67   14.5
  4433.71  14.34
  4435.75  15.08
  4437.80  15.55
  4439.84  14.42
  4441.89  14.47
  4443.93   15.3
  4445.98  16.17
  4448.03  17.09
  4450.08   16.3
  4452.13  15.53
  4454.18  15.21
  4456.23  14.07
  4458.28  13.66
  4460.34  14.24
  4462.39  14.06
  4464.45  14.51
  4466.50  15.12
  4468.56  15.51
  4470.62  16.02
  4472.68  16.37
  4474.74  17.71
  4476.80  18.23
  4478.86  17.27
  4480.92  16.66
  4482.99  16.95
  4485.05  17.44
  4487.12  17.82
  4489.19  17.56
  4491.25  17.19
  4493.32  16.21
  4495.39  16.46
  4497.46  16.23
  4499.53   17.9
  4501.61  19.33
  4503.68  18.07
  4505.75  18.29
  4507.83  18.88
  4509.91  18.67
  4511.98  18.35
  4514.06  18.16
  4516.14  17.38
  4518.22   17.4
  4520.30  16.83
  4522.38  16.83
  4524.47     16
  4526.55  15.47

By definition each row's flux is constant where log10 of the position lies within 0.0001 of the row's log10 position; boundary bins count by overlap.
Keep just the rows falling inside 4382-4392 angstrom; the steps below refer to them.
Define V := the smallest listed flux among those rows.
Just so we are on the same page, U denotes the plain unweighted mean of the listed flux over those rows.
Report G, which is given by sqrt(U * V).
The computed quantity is 12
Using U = 12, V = 10.96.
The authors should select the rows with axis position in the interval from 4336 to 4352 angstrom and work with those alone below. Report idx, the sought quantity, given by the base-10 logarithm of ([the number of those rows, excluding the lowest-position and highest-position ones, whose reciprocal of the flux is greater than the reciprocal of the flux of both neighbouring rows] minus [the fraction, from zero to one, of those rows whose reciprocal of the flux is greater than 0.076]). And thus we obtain -0.06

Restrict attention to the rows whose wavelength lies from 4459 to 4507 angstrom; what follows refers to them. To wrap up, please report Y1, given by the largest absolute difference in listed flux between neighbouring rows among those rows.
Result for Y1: 1.67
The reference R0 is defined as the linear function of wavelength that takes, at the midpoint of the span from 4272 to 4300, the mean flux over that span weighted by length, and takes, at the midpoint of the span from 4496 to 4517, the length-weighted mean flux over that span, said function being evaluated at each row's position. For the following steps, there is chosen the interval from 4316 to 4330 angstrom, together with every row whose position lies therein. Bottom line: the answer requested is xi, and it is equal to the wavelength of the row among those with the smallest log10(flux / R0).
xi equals 4324.81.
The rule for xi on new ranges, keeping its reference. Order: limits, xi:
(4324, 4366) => 4340.78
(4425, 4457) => 4456.23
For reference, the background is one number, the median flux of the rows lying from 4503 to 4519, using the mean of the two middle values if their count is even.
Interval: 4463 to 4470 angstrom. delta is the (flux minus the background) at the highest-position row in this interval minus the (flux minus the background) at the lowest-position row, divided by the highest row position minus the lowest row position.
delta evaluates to 0.24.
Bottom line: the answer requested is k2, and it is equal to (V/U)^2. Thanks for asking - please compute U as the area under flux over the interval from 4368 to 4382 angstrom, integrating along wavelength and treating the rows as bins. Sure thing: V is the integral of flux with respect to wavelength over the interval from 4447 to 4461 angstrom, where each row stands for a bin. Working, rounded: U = 195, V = 212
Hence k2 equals 1.2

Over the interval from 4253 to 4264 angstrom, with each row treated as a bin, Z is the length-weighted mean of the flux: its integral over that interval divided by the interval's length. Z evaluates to 12.8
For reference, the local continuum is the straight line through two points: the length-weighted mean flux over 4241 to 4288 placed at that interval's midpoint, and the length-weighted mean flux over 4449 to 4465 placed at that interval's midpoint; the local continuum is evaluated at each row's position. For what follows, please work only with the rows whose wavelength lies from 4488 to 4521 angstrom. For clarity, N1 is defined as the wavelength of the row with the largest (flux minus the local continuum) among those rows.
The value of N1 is 4501.61 angstrom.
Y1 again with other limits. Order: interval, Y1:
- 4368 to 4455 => 1.80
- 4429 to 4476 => 1.34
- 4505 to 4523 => 0.78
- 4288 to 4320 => 1.80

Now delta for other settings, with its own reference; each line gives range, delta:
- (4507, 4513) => -0.13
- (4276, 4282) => 0.00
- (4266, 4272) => -0.18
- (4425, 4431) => 0.08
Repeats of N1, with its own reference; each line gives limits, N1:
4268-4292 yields 4283.19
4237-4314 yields 4259.59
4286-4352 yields 4318.84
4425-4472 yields 4448.03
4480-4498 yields 4487.12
